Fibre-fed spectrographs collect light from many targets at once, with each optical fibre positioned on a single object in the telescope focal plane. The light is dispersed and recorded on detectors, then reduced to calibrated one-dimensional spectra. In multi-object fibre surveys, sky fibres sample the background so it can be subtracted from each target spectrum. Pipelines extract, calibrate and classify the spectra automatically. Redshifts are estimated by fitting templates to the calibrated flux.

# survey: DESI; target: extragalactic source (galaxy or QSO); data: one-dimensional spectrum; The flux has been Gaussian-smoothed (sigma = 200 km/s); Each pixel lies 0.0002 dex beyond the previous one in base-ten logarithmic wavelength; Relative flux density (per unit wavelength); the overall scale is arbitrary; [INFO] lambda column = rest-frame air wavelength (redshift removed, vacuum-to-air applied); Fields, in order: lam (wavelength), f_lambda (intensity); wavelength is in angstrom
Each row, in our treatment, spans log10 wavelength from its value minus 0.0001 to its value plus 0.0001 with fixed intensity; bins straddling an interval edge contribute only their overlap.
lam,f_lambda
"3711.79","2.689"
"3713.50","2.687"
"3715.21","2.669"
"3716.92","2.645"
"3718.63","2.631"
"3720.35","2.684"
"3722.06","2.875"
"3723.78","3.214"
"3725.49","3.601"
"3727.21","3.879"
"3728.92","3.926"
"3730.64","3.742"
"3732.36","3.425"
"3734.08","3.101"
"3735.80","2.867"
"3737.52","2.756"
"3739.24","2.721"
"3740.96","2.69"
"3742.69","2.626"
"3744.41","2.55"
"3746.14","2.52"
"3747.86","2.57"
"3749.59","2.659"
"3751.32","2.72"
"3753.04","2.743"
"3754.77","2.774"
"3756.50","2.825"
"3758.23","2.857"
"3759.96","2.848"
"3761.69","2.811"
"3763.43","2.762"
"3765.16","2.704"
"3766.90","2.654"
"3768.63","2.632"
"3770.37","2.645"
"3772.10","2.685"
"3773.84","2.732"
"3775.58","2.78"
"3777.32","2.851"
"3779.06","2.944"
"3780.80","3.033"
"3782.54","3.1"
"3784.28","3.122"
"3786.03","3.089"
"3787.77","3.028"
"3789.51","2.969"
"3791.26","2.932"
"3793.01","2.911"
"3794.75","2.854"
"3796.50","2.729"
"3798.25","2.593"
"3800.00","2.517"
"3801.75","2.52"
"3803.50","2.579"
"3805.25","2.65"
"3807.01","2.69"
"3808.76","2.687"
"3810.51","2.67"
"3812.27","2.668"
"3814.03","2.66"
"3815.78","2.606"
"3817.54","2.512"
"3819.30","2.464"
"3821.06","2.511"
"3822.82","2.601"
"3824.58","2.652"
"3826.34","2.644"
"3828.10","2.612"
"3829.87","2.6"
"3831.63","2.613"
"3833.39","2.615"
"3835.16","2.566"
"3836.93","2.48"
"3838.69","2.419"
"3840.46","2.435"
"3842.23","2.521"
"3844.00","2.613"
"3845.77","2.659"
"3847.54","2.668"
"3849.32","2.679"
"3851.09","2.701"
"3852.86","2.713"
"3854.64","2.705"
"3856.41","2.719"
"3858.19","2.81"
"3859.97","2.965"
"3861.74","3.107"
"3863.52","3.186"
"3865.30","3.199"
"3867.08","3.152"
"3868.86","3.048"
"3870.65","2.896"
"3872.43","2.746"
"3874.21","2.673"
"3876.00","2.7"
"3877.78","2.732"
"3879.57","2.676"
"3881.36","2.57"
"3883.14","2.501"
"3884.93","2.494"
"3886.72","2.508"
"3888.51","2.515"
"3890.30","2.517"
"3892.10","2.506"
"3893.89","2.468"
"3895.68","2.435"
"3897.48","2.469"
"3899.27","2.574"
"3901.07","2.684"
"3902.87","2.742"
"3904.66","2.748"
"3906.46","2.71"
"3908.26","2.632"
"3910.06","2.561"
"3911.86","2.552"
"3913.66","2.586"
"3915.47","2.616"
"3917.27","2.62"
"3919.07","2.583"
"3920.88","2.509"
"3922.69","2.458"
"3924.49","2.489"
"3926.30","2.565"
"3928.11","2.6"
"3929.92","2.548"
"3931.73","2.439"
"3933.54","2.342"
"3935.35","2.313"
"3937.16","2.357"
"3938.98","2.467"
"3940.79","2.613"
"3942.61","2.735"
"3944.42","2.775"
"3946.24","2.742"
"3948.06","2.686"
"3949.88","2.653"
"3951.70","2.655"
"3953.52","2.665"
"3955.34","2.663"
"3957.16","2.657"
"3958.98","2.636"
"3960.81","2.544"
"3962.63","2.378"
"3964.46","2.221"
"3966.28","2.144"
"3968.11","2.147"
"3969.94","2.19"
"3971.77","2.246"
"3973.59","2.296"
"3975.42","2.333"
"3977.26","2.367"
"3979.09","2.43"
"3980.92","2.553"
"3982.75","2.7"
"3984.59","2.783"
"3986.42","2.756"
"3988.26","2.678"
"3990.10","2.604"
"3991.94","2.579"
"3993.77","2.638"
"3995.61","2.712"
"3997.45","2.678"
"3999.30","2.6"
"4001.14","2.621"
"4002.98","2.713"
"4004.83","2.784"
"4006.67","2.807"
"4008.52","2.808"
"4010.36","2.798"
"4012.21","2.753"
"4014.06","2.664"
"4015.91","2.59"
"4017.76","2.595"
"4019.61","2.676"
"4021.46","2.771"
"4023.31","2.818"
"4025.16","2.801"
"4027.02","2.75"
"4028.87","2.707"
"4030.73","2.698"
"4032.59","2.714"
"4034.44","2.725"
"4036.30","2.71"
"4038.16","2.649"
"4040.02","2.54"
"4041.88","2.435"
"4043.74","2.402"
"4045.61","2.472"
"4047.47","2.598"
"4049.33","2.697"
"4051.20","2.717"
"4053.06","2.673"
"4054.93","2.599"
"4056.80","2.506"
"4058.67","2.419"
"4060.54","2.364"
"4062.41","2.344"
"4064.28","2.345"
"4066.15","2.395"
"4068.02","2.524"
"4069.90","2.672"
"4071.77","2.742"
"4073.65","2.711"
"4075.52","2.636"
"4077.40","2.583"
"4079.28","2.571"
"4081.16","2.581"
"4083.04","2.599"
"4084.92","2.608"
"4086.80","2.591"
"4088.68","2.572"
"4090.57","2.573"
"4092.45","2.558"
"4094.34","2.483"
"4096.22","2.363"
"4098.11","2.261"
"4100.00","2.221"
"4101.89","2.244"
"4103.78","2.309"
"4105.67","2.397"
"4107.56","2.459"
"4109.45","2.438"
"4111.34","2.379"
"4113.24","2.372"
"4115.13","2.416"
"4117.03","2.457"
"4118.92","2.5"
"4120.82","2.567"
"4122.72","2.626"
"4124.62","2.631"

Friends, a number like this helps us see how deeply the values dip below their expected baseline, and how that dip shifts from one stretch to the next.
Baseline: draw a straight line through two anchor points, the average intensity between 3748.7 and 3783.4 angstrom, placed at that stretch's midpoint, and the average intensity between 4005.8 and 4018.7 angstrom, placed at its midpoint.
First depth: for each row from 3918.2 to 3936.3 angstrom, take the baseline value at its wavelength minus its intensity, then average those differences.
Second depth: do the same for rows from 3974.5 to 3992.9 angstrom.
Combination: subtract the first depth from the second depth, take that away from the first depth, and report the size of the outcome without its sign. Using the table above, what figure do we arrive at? 0.37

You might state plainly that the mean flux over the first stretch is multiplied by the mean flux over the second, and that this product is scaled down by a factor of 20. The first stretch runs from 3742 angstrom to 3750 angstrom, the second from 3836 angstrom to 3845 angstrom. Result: 0.322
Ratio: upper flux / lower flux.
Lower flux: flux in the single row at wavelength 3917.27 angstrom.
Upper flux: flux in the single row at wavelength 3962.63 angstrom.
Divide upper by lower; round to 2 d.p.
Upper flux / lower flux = 0.91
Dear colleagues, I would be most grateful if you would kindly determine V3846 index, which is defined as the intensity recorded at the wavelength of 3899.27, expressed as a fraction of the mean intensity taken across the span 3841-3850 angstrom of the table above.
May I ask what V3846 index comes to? 0.98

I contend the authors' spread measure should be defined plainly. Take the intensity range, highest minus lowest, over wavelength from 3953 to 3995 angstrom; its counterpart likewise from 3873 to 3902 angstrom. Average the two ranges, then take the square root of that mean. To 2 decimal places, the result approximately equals 0.68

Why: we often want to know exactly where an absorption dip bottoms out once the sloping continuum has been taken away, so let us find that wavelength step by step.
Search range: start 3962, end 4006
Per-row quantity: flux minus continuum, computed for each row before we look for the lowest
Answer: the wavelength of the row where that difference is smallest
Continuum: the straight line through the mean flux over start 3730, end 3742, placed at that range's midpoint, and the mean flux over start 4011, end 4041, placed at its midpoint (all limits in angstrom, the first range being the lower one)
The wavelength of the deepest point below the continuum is 3966.28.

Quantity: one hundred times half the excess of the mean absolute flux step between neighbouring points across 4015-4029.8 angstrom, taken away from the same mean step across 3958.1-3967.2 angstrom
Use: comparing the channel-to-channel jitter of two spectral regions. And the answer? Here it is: 4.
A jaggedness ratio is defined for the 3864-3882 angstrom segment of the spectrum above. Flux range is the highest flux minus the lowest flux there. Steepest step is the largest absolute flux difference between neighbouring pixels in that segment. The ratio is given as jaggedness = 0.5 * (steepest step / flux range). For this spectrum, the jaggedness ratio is 0.12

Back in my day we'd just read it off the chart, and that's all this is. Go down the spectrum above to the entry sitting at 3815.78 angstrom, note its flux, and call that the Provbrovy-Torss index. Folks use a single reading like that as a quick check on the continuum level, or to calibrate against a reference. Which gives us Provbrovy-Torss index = 2.606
